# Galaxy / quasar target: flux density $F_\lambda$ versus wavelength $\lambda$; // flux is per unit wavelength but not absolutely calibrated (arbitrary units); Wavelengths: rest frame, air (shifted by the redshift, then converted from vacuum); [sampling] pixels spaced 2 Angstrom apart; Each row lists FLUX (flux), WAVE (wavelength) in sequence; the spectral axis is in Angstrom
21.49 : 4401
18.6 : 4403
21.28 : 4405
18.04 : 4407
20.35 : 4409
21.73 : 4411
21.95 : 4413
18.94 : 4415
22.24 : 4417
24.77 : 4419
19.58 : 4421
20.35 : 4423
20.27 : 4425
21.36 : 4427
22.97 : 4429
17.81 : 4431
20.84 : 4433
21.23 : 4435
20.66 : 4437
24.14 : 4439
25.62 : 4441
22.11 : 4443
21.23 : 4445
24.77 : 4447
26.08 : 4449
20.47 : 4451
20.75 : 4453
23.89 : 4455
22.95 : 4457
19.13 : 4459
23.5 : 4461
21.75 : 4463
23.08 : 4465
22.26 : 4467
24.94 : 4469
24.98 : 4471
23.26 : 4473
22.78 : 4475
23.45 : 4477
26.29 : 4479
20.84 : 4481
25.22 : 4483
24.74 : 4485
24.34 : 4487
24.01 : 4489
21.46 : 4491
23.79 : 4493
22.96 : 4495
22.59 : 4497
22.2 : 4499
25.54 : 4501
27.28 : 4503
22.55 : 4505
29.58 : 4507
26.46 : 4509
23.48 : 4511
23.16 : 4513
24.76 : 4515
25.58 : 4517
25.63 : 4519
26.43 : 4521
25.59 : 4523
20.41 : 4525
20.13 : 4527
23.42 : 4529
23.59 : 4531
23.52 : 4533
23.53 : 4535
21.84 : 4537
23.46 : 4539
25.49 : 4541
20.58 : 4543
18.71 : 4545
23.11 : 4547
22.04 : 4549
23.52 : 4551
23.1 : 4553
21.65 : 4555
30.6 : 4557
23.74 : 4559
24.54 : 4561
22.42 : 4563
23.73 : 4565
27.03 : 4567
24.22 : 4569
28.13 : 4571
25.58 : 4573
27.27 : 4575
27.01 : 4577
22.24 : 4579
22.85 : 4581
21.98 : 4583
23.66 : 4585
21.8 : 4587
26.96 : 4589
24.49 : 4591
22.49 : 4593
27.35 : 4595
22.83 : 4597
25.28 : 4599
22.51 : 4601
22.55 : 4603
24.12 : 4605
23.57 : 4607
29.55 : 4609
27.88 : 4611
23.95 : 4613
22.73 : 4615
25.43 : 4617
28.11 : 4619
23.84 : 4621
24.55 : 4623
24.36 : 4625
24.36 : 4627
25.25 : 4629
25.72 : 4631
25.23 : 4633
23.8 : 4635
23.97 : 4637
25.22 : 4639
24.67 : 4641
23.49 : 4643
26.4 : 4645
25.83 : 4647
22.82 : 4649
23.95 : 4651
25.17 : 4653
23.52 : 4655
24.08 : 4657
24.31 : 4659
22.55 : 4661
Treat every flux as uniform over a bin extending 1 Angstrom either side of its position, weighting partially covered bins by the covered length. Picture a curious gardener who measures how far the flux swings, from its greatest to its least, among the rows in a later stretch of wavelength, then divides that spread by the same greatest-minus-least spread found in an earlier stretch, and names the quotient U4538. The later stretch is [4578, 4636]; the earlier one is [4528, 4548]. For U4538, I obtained 1.14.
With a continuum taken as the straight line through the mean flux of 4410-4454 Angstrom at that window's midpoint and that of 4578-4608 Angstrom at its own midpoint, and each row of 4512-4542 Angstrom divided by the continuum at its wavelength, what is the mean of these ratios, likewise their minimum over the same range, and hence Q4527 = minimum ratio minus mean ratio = -0.159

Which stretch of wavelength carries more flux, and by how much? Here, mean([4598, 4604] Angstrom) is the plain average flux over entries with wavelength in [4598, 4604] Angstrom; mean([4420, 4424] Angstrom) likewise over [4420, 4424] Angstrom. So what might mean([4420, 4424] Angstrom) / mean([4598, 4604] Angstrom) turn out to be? 0.85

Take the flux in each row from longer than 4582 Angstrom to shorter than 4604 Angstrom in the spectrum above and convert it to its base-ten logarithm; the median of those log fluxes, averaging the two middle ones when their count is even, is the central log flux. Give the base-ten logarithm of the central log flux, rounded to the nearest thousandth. 0.133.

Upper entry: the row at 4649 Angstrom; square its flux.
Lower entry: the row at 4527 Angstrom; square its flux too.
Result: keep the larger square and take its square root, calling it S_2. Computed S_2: 22.8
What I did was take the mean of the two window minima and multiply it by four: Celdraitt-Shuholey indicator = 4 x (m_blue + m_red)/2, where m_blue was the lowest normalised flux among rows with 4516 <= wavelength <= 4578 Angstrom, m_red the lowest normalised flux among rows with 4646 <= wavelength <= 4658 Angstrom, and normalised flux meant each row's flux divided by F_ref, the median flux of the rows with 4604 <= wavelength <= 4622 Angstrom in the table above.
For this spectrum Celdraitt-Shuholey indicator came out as 3.44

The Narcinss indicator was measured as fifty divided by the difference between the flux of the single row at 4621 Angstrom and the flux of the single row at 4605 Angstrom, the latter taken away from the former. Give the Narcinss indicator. -179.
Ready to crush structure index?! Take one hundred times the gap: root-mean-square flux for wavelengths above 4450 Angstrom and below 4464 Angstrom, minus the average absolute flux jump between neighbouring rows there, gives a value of 1945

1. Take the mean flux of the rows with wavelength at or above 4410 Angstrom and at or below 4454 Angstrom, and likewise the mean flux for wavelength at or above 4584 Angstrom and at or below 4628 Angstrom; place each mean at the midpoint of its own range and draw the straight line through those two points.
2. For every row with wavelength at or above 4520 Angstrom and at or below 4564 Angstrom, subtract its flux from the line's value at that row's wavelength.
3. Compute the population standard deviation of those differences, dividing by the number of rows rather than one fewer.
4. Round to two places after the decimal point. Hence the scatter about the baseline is 2.41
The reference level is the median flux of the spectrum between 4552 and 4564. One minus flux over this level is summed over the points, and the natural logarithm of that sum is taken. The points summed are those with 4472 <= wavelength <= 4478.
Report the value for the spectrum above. -3.41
